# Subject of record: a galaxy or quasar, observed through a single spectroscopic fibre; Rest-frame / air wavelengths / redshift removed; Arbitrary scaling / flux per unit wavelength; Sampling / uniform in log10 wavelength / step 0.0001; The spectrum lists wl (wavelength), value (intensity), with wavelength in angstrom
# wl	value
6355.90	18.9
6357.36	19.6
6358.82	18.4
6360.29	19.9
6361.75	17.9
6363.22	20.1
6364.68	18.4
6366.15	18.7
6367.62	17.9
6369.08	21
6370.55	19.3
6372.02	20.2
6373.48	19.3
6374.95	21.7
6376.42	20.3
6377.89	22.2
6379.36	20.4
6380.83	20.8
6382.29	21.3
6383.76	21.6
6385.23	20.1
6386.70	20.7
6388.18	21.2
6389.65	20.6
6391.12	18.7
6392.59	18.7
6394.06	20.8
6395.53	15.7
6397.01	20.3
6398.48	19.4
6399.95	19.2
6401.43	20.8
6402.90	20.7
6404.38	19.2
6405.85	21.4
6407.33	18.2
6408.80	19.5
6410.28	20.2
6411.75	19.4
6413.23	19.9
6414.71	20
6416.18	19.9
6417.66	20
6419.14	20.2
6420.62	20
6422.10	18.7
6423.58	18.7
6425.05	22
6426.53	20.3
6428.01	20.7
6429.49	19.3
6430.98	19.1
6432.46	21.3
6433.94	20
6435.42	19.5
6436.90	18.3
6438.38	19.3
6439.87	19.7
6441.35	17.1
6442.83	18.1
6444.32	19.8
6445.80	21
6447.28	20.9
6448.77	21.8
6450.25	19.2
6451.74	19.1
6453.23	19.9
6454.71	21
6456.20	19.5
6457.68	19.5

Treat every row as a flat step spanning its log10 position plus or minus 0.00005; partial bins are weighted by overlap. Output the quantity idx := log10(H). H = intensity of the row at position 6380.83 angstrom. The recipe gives 1.32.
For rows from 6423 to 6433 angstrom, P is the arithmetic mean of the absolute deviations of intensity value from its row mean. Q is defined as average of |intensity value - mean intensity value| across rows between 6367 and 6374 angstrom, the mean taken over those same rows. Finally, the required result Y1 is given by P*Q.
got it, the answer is 0.85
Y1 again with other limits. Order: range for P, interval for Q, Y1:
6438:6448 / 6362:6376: 1.07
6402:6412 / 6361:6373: 0.80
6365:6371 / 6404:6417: 0.55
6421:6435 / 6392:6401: 1.15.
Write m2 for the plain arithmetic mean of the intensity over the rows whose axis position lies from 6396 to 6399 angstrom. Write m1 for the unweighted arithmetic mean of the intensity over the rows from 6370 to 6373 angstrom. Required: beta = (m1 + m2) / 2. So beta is 19.8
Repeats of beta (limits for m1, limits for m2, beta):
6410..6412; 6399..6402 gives 19.9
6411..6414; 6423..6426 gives 20.0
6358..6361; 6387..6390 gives 20.0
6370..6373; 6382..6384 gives 20.6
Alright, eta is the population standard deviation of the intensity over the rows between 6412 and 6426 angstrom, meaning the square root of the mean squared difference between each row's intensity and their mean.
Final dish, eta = 0.9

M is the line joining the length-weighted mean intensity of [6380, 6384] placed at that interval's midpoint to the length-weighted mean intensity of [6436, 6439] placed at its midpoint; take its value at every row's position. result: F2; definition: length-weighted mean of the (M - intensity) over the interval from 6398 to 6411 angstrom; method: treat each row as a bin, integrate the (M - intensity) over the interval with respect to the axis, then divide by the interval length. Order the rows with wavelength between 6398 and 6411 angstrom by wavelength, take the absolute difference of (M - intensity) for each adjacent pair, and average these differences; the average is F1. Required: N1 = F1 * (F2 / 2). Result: 0.3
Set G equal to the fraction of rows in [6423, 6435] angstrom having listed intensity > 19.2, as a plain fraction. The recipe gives 0.75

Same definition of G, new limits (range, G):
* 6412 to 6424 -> 0.75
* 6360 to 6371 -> 0.50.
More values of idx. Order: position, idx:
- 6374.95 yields 1.34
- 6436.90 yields 1.26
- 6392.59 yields 1.27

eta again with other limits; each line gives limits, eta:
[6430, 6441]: 0.9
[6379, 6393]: 1.0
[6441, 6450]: 1.7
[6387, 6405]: 1.5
